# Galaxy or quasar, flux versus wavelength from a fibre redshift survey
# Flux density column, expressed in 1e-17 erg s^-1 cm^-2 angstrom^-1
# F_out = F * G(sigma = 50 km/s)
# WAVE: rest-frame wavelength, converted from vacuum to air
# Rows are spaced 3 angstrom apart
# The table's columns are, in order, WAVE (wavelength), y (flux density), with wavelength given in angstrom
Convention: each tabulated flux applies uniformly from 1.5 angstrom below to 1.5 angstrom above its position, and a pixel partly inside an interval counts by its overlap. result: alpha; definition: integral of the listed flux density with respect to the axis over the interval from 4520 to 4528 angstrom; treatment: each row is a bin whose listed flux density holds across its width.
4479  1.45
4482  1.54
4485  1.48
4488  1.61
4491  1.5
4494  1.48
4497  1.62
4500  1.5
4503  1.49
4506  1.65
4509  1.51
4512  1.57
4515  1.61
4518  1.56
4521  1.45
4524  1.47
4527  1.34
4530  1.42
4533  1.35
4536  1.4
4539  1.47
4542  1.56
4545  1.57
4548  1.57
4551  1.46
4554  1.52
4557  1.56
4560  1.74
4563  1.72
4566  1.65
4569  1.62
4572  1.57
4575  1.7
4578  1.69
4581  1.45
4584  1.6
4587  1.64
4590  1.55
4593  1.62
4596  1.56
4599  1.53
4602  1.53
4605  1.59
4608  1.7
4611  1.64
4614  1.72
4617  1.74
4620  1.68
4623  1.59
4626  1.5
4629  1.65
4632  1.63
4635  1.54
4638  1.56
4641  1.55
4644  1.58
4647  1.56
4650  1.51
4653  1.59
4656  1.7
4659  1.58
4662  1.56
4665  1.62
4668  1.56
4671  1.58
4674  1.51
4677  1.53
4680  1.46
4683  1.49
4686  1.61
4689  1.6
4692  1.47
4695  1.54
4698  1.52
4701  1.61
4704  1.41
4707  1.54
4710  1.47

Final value 11.4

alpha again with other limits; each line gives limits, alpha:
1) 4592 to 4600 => 12.6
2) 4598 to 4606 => 12.4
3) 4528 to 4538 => 13.9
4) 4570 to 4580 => 16.4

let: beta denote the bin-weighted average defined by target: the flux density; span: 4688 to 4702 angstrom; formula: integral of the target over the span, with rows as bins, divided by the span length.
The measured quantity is 1.54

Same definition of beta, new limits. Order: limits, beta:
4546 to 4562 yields 1.57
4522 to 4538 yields 1.40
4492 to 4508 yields 1.55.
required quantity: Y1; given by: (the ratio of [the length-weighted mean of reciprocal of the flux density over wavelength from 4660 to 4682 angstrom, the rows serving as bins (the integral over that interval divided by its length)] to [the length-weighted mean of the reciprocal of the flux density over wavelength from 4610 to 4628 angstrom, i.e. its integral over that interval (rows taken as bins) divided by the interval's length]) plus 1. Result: 2.06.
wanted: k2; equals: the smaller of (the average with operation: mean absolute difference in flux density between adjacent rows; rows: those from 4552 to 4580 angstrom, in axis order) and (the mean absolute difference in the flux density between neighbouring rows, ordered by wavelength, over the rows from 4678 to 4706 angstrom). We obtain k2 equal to 0.066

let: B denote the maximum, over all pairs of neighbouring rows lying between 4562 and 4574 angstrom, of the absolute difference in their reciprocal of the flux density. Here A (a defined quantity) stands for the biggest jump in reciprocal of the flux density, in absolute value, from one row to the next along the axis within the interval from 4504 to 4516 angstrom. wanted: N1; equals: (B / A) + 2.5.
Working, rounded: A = 0.0562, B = 0.025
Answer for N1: 2.9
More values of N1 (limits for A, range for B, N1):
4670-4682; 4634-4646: 2.9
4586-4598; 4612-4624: 3.5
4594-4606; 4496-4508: 5.1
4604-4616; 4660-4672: 3.1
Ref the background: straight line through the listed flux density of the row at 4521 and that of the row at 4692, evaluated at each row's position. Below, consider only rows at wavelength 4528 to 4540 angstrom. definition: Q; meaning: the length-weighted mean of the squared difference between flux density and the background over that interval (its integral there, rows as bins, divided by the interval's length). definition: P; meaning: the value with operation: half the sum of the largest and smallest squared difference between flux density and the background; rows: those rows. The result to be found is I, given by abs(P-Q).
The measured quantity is 0.0012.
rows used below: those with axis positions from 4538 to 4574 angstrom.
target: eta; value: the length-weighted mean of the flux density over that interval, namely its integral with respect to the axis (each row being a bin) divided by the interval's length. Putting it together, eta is 1.59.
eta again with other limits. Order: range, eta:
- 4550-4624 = 1.62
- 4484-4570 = 1.53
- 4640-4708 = 1.55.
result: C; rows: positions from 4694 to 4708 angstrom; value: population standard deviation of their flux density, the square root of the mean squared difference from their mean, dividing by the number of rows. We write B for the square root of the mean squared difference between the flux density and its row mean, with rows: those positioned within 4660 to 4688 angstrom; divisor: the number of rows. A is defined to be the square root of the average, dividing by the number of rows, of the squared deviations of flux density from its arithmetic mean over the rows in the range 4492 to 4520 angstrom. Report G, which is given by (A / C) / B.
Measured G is 18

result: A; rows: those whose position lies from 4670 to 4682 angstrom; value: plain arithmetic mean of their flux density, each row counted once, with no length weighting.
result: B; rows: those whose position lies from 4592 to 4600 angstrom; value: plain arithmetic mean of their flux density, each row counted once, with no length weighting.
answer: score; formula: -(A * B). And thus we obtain -2.39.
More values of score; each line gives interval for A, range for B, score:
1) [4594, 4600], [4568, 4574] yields -2.46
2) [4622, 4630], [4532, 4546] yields -2.32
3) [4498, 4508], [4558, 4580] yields -2.58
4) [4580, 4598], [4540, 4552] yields -2.42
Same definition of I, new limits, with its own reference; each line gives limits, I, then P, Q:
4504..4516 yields 0.0020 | 0.022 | 0.0202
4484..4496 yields 0.0048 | 0.014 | 0.0092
